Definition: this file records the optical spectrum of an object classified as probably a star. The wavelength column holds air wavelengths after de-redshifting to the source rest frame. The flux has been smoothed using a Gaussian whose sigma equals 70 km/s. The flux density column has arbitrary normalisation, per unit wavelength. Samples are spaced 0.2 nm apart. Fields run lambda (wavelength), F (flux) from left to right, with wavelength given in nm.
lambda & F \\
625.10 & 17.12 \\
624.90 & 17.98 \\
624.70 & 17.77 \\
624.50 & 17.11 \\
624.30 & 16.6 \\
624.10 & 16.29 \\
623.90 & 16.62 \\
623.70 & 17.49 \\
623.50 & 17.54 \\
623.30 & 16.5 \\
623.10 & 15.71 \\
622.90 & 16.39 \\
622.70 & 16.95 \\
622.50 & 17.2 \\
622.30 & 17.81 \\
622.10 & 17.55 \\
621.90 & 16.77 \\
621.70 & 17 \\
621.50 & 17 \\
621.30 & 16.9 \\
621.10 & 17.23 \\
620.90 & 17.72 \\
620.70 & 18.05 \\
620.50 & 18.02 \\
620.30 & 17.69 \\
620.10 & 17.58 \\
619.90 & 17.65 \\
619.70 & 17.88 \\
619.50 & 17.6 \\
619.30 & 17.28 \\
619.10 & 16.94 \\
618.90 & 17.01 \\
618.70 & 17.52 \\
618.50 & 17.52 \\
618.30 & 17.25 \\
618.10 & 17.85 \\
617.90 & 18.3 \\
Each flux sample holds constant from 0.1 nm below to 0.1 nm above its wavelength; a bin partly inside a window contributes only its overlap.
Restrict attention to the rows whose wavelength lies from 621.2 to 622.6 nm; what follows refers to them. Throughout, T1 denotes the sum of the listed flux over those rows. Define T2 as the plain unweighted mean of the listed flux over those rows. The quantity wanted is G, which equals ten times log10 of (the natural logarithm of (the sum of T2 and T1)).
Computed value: 6.92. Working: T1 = 120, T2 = 17.2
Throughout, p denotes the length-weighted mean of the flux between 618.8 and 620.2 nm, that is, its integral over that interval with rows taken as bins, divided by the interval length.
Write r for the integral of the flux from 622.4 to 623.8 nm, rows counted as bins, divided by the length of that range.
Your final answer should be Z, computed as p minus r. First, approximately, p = 17.4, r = 16.8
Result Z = 0.59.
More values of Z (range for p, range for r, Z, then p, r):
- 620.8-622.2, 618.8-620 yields -0.23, 17.2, 17.4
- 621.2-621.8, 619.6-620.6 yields -0.80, 17.0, 17.8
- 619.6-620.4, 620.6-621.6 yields 0.32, 17.7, 17.4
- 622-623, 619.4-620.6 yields -0.56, 17.2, 17.7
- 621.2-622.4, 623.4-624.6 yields 0.23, 17.2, 16.9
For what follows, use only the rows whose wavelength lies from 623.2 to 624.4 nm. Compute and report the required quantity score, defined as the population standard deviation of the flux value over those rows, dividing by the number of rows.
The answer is 0.49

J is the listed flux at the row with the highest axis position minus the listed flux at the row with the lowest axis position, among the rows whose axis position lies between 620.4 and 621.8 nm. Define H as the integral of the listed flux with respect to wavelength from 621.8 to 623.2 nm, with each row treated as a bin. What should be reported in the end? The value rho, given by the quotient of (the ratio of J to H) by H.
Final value -0.0018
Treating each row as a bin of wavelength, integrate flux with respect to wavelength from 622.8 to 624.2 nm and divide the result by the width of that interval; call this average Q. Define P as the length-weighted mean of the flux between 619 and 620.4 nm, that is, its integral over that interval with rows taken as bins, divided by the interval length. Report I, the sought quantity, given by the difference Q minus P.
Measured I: -0.87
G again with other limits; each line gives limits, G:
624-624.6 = 6.23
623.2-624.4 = 6.78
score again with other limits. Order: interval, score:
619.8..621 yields 0.18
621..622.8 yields 0.32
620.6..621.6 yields 0.44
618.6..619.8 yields 0.33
